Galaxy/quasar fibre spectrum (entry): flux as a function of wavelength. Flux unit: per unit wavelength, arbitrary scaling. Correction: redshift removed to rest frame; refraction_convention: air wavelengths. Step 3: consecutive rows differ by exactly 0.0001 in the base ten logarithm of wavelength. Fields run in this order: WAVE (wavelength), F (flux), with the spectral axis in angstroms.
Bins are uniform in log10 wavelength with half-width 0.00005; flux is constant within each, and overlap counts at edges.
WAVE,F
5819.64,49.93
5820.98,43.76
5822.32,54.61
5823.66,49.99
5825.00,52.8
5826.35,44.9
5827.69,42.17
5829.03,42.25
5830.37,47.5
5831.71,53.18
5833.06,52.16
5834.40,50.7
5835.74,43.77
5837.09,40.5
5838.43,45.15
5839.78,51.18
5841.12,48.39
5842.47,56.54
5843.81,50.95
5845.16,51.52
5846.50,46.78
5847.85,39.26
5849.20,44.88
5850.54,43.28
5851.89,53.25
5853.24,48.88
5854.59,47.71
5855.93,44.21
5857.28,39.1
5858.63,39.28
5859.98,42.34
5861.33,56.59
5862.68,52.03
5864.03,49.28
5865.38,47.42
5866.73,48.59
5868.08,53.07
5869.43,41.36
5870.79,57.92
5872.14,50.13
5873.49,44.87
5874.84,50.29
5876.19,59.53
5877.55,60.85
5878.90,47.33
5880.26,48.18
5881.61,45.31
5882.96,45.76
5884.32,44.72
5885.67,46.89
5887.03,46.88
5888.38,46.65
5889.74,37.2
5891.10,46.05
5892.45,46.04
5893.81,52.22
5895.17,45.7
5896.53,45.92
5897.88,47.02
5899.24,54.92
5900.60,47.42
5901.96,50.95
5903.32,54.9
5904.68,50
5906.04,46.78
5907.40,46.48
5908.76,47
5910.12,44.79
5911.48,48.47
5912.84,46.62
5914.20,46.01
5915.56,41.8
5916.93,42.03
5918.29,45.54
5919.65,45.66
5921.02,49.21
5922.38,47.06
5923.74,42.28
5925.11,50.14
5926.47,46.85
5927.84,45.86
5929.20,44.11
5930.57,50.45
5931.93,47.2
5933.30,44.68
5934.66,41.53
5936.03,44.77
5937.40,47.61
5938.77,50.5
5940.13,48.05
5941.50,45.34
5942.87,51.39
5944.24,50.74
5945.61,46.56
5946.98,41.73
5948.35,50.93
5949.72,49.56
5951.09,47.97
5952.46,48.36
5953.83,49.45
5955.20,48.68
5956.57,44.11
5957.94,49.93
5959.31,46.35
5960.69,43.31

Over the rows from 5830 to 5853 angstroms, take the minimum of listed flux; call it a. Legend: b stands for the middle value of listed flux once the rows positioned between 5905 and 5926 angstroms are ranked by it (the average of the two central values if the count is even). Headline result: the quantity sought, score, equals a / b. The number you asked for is 0.84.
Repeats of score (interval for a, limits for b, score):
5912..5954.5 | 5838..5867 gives 0.86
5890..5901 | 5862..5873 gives 0.92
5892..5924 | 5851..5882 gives 0.86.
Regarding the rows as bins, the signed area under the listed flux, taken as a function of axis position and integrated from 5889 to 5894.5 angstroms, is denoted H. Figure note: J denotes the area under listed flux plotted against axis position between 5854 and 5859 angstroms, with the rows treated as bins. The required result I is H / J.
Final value 1.17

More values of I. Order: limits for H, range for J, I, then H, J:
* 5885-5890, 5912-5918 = 0.85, 225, 266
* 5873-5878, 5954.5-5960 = 1.04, 269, 260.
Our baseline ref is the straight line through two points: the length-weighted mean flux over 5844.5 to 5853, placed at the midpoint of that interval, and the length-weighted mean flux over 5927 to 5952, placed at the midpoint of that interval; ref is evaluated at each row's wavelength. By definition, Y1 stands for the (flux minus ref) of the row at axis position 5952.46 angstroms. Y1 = 1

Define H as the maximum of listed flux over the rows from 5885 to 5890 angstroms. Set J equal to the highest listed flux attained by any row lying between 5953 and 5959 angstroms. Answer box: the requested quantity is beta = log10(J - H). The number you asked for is 0.48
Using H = 46.89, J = 49.93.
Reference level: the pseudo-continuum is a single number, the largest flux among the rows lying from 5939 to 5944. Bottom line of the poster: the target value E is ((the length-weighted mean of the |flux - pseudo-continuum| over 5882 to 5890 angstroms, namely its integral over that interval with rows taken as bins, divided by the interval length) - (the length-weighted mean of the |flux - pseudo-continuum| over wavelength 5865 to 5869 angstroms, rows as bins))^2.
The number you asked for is 9.7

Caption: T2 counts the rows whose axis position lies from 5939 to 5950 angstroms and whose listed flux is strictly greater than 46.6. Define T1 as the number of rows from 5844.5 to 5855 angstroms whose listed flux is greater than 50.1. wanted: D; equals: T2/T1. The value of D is 2.5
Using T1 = 2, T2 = 5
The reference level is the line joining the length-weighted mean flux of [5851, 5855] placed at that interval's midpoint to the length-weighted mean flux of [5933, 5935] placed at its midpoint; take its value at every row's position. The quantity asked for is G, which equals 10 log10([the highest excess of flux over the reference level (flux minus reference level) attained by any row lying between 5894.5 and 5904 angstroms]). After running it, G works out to 9.7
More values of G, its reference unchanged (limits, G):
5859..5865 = 8.8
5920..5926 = 7.9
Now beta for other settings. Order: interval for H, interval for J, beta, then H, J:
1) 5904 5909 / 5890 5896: 0.35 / 50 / 52.22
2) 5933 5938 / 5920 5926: 0.40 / 47.61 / 50.14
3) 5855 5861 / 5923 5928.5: 0.77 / 44.21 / 50.14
